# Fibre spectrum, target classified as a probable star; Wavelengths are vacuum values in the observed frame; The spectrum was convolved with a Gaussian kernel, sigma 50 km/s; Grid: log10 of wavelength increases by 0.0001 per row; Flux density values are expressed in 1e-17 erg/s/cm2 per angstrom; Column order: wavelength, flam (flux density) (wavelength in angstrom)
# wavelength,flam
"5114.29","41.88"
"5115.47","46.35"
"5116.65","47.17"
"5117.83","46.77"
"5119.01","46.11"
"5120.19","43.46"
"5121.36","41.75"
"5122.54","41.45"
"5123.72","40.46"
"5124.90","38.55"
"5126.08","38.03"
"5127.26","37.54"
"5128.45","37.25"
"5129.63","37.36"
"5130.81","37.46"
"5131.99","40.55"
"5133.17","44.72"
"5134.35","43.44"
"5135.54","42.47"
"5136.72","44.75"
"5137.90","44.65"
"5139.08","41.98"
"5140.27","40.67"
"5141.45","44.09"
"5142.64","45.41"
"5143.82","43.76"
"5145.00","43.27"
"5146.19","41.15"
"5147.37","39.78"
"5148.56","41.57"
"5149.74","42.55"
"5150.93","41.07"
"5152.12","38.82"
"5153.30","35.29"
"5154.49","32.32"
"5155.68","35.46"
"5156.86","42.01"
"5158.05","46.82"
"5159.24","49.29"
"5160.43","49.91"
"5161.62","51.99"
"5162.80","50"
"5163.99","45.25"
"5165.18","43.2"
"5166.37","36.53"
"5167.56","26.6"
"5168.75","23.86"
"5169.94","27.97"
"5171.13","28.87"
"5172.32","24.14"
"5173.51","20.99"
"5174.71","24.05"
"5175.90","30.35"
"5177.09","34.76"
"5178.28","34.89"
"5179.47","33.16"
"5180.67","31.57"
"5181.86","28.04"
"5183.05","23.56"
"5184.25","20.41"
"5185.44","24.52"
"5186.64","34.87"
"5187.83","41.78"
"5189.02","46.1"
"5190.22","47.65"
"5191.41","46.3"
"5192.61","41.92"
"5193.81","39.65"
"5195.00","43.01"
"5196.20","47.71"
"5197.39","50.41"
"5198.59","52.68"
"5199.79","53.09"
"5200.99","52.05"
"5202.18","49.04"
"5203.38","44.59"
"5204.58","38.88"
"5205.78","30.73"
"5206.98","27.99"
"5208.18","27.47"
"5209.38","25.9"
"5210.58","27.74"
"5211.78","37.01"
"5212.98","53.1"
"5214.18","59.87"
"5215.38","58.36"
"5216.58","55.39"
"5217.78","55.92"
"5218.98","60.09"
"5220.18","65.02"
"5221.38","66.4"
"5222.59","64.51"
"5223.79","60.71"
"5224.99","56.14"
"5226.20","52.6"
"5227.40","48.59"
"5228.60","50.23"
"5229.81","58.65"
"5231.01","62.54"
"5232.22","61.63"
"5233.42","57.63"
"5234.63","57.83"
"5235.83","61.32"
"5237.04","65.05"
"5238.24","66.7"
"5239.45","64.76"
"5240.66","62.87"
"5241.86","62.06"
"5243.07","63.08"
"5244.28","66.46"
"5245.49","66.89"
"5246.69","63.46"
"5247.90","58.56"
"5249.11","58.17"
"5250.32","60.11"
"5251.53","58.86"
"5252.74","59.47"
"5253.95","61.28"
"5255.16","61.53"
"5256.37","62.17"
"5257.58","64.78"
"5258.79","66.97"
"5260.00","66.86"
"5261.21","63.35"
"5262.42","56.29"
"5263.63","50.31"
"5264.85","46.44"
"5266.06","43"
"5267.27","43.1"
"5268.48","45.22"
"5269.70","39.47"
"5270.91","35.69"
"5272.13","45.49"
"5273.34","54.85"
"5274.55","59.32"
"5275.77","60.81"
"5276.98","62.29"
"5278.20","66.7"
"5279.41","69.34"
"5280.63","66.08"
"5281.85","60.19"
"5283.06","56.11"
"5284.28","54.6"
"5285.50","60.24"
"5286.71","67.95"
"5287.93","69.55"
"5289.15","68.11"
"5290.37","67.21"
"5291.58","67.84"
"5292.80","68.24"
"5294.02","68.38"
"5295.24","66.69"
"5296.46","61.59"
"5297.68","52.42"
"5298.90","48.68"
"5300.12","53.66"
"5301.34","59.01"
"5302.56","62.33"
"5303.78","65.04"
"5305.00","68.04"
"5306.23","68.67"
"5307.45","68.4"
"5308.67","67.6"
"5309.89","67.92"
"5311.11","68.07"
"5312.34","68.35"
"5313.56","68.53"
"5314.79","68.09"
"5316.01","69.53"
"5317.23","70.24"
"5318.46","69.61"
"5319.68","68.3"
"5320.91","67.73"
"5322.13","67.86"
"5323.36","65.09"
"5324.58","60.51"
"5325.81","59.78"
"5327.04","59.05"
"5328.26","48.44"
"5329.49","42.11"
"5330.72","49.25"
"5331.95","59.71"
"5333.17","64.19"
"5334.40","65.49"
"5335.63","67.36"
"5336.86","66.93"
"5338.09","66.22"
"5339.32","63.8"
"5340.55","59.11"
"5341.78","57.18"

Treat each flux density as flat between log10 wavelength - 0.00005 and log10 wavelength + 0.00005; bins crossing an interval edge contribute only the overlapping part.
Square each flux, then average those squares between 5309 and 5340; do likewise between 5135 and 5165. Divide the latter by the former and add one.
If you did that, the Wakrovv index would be 1.5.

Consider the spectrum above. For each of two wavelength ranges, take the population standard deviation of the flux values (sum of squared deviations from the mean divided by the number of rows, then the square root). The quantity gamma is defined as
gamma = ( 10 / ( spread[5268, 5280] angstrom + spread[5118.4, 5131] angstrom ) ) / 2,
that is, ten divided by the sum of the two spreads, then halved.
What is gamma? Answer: 0.36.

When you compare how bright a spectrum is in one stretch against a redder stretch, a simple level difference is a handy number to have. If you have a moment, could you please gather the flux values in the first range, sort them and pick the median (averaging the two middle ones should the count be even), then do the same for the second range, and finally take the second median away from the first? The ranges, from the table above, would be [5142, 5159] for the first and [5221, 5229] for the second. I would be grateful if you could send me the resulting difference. -14.8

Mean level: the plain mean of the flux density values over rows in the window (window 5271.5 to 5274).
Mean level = 50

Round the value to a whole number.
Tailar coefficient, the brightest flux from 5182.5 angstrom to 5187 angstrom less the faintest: 14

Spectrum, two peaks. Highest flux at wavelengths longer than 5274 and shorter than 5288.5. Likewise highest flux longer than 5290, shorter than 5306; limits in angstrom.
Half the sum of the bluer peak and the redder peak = 69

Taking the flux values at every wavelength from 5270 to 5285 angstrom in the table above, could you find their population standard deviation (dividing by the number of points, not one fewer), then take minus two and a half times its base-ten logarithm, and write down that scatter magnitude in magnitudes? -2.4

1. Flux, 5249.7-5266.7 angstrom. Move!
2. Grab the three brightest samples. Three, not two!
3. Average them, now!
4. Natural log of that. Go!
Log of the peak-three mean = 4.19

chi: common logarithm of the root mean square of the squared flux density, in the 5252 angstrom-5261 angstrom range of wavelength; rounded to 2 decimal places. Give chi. 3.61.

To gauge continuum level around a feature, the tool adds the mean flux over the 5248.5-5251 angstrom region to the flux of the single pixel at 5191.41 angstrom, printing 105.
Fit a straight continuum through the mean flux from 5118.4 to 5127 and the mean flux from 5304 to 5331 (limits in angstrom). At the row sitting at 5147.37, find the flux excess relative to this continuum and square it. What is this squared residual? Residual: 20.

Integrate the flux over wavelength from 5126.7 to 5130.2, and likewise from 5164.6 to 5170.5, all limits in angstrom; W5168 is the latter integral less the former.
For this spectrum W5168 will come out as 56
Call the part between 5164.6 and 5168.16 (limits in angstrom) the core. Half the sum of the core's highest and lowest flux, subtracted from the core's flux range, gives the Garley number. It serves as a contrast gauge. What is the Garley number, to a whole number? -18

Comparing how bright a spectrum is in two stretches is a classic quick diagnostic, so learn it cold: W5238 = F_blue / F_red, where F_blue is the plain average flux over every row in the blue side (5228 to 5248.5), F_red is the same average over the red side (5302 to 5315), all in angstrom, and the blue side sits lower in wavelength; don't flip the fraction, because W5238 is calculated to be 0.92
